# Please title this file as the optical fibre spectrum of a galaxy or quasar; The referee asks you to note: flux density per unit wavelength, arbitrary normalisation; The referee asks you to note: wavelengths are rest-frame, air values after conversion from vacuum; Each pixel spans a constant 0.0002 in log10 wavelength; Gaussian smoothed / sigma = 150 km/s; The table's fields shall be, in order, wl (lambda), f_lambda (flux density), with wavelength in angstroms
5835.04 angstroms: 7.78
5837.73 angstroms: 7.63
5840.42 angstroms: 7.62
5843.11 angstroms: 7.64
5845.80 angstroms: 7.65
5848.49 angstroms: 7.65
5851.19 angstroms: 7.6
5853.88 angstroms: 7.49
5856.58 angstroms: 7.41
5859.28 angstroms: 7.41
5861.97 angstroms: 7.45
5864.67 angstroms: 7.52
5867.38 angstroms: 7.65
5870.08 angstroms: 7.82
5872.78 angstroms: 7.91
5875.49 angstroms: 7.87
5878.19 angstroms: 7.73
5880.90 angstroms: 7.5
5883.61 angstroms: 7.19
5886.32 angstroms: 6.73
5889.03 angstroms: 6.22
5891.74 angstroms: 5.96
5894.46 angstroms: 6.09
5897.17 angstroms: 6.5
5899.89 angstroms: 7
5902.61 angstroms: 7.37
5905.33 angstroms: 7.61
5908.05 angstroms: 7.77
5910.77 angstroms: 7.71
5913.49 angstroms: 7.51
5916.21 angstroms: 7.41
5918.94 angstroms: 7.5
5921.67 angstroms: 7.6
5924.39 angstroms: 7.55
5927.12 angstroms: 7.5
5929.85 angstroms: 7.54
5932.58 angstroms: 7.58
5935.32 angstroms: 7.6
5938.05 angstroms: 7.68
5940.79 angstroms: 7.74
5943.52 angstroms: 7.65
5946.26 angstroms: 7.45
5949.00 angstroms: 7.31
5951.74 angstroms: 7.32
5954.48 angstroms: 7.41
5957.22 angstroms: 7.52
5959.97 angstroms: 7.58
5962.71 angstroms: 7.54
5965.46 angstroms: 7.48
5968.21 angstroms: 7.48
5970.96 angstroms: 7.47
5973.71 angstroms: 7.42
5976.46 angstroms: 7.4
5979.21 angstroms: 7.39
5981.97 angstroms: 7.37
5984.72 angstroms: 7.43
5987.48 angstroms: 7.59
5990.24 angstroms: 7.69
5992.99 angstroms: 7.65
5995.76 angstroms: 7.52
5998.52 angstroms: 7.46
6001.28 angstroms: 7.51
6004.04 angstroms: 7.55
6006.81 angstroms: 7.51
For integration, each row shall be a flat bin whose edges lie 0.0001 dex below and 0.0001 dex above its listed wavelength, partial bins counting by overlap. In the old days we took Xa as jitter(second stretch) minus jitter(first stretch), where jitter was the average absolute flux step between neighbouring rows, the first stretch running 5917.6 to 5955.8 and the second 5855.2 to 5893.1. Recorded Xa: 0.114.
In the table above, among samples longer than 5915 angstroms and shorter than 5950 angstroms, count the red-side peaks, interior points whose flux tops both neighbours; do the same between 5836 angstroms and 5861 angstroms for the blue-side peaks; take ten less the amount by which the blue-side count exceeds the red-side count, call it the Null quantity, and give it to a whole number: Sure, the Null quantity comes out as 12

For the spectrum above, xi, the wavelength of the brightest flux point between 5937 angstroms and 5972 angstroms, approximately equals 5940.79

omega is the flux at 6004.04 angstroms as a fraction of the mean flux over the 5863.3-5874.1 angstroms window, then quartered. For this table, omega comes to 0.244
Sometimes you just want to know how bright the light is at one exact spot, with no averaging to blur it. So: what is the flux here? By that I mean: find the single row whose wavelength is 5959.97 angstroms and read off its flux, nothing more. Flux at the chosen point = 7.58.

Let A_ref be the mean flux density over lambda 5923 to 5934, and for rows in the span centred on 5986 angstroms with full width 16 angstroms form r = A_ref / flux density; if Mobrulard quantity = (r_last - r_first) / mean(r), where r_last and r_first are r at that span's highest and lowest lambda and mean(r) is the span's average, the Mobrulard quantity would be -0.035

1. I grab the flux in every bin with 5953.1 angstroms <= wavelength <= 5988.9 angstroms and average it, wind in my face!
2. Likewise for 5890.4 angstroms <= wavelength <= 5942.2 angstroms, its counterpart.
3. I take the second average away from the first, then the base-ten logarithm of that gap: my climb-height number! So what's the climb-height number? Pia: -0.9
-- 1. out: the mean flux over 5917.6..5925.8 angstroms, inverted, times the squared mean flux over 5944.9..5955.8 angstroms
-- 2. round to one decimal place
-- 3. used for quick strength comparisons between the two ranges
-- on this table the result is 7.2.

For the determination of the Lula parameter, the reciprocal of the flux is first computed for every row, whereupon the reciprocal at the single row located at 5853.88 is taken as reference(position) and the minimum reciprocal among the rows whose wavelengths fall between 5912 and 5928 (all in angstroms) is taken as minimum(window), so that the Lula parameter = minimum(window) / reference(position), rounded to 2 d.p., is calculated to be 0.99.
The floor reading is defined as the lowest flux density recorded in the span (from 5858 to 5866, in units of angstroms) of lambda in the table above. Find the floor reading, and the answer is 7.41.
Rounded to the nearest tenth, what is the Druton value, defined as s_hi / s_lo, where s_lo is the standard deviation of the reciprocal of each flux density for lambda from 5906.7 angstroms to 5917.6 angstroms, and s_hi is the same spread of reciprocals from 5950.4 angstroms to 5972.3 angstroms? 0.5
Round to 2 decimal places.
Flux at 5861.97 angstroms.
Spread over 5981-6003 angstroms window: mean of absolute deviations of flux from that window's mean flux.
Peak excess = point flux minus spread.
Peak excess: 7.36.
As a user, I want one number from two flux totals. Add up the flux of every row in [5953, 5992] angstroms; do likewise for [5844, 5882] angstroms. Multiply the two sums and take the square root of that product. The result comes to 106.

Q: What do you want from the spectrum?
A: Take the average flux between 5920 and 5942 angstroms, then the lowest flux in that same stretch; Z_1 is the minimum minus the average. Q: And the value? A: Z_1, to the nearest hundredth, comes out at -0.10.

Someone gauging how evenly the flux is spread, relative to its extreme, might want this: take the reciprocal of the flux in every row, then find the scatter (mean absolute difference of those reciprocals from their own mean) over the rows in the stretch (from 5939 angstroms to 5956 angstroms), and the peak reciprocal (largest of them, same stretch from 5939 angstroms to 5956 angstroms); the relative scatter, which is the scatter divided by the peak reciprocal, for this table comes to 0.018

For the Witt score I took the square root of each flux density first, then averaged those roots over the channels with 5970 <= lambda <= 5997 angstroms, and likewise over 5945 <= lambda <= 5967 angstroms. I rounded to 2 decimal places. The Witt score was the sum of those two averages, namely 5.47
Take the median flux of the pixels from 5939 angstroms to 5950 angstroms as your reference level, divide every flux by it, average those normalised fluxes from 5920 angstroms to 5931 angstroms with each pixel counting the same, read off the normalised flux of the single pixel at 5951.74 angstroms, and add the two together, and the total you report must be 1.97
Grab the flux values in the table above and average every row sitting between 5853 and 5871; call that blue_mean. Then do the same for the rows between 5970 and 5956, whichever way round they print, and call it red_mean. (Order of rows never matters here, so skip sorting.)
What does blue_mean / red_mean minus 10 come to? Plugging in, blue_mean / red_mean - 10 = -8.998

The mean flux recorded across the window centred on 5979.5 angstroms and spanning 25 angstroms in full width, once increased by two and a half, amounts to 10.0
